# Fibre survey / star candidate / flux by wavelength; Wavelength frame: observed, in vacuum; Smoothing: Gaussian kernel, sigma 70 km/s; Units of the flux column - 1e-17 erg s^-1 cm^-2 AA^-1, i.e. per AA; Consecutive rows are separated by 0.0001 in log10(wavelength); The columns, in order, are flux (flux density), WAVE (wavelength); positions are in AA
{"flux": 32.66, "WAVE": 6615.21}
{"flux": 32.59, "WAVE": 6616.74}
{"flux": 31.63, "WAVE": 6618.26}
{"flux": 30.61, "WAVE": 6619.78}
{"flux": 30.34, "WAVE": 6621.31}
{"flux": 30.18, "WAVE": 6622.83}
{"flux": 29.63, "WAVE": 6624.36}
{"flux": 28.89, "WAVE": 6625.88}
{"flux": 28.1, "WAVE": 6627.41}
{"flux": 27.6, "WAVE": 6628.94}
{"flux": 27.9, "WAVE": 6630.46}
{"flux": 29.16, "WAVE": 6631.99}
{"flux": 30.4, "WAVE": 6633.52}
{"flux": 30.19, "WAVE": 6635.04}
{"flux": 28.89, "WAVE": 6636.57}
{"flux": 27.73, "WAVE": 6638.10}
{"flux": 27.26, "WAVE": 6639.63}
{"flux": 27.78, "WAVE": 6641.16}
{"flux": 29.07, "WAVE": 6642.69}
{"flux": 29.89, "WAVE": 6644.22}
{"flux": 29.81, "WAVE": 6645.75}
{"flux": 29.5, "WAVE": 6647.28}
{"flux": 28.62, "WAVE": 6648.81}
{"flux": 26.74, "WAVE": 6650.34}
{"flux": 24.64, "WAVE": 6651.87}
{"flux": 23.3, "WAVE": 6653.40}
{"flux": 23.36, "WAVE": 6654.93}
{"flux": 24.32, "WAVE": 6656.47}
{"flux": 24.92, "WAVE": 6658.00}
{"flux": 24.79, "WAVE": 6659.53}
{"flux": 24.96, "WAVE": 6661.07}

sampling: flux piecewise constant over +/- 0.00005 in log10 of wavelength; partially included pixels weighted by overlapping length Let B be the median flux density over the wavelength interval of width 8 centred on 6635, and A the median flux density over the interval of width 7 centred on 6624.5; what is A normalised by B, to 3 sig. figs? 1.02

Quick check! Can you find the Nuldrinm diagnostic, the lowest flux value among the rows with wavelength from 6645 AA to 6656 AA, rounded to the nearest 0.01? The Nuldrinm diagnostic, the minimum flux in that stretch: 23.30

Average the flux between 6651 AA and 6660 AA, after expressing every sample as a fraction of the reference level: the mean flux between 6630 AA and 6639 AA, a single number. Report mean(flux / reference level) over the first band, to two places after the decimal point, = 0.83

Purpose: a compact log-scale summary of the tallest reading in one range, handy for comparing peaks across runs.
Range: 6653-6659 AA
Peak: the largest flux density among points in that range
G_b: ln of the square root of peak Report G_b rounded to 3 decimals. 1.608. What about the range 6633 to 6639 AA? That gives 1.707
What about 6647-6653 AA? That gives 1.692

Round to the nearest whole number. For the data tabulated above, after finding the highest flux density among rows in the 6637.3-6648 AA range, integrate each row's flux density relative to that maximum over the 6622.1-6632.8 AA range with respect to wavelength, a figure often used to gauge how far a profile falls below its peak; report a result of -12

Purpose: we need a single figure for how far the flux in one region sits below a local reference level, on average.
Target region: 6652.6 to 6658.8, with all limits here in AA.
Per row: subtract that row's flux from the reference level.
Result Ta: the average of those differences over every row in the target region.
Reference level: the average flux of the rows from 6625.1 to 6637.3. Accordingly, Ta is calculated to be 4.9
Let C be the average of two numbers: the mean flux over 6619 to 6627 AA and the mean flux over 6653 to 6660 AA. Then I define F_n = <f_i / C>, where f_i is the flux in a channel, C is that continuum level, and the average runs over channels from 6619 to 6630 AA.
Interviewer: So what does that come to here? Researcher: 1.09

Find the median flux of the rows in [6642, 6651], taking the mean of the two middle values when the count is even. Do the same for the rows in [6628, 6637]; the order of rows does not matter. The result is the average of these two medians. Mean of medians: 29.2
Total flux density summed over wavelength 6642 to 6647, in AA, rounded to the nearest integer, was 89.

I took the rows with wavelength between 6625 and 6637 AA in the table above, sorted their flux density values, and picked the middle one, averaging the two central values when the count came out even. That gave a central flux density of 28.9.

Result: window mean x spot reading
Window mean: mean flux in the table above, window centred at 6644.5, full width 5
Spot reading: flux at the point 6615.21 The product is 966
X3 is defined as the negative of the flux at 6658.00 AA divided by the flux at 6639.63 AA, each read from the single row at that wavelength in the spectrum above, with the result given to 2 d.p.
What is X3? -0.91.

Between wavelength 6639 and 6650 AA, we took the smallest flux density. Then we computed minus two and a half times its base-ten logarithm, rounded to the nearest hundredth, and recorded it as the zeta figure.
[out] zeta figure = -3.59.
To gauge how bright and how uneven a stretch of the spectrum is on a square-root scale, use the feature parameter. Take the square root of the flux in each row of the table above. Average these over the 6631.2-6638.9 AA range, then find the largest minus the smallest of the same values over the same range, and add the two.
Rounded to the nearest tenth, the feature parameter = 5.7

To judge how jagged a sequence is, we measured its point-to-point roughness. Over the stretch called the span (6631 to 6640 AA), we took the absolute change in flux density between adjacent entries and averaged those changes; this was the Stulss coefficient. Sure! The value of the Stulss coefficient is 0.88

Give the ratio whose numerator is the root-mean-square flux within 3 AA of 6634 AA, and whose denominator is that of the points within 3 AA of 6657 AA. 1.22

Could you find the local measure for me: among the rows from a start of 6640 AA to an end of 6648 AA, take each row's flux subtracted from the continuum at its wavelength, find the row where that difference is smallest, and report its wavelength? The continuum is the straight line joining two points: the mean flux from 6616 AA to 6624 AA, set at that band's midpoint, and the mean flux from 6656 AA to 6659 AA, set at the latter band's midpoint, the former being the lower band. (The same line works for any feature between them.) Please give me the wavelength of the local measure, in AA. 6645.75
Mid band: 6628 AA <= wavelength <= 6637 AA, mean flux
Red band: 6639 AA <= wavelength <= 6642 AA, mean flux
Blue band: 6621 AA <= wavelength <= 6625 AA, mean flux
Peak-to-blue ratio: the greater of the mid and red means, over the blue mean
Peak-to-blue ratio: 0.966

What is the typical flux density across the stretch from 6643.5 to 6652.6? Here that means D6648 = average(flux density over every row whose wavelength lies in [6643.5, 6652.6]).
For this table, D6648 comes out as 28.2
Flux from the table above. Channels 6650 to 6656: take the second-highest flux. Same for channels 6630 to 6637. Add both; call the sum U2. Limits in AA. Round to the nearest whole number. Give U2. 55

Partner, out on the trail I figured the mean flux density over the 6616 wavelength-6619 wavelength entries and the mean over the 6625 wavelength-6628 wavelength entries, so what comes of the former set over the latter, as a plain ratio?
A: 1.13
